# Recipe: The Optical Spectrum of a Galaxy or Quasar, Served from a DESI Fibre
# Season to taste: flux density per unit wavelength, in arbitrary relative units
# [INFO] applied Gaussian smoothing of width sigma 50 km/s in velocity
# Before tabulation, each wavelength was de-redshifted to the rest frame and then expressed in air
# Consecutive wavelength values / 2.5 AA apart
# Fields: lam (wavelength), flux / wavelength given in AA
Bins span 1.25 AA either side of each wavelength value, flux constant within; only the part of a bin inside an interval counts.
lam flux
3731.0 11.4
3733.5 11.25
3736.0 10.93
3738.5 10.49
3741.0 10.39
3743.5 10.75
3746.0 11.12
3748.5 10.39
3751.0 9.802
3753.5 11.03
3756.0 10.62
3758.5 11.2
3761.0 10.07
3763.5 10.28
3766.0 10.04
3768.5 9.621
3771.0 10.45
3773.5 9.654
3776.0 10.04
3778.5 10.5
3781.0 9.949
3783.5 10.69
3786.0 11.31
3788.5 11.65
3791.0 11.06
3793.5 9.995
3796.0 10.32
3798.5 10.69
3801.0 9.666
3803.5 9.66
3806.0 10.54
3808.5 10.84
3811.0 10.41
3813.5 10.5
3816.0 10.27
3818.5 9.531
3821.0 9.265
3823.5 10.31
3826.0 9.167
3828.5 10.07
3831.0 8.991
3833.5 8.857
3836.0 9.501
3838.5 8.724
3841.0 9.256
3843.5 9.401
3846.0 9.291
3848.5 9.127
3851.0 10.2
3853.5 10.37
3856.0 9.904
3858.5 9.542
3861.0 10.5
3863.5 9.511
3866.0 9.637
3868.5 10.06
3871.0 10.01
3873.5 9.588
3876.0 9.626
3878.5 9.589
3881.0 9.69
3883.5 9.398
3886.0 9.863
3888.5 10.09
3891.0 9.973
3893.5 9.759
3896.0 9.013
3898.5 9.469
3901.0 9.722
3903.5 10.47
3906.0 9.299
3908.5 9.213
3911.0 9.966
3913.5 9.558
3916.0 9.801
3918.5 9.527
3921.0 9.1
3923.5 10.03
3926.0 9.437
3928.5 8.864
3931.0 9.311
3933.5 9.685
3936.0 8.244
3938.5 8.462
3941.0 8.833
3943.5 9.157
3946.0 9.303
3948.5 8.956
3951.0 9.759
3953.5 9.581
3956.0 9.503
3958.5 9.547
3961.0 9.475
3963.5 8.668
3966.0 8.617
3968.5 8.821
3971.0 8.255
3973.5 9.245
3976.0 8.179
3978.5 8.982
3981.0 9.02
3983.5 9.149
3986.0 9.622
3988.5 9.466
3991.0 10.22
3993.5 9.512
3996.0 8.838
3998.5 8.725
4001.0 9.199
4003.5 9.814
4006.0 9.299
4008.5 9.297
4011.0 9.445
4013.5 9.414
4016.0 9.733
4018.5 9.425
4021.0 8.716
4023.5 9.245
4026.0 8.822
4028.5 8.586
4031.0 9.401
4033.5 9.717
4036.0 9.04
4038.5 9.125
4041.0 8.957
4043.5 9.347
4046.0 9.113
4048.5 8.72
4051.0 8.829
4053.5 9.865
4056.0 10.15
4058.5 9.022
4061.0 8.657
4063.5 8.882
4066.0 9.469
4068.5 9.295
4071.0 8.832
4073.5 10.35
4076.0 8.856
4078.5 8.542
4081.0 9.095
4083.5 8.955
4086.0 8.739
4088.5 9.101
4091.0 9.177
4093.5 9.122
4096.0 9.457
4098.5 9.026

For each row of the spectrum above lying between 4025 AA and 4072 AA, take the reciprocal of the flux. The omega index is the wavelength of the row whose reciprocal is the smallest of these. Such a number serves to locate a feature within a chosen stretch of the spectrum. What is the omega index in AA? 4056.0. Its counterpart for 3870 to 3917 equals 3903.5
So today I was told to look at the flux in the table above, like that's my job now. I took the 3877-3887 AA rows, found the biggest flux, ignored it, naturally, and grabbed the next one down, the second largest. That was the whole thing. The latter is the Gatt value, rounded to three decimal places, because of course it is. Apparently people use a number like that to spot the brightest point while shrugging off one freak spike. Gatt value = 9.690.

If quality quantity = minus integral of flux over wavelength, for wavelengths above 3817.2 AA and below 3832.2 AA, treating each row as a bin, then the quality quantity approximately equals -143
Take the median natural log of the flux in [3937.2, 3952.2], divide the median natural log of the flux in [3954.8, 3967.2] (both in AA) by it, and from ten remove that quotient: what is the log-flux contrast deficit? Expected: 8.98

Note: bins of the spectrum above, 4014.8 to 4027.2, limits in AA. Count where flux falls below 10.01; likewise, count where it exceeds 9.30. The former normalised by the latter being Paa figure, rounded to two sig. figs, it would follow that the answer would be 2.5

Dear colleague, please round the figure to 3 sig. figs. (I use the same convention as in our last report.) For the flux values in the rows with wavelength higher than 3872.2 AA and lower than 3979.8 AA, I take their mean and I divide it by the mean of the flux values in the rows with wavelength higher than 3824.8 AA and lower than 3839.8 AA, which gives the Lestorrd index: 1.01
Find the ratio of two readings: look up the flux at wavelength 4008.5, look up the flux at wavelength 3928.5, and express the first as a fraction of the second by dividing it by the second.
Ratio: 1.05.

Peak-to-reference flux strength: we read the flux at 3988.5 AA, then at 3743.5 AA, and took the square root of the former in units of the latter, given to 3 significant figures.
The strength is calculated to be 0.938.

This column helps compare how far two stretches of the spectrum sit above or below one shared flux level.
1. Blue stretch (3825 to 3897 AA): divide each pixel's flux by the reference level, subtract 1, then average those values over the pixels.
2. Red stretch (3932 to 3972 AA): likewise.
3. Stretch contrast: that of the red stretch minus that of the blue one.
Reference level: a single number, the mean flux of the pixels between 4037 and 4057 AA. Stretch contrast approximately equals -0.06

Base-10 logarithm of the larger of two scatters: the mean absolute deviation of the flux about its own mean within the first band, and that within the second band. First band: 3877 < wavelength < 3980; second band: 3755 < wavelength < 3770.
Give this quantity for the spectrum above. -0.37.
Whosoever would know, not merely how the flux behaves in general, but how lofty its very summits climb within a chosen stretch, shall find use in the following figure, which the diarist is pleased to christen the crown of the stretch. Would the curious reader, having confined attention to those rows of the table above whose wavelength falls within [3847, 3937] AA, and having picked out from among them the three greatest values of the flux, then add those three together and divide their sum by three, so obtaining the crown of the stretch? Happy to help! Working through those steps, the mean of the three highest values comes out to 10.4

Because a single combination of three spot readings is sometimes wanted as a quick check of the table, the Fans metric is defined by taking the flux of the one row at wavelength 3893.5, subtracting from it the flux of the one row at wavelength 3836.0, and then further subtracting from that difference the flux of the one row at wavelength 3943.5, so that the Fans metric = -8.9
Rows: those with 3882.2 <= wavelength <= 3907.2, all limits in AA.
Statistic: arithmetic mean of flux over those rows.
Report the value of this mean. 9.7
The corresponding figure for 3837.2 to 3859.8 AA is 9.5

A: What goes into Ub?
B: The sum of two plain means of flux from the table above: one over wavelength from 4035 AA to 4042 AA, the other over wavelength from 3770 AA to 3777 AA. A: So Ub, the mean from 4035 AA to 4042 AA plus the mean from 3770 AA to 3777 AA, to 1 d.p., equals 19.1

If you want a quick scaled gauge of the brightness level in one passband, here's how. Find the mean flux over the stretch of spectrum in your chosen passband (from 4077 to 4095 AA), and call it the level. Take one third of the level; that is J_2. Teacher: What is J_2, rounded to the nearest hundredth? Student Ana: 2.99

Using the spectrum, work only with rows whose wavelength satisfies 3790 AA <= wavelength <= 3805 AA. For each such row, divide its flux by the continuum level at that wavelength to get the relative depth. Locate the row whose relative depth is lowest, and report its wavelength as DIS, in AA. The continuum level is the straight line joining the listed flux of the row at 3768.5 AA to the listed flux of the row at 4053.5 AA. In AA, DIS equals 3803.5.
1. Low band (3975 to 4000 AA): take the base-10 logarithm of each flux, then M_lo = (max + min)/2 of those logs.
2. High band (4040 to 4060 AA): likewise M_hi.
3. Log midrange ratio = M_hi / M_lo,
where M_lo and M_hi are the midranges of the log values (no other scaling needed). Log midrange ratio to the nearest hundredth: 1.01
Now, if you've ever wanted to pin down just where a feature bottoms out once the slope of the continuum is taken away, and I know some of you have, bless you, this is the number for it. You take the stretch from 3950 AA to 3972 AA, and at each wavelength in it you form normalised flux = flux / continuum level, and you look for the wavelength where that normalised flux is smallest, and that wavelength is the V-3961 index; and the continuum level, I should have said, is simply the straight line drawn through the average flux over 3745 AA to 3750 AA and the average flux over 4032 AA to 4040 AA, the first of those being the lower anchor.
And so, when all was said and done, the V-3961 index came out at 3971.0 AA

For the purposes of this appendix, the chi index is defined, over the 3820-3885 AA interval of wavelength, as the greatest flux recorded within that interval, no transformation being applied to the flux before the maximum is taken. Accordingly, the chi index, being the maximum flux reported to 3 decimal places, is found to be 10.500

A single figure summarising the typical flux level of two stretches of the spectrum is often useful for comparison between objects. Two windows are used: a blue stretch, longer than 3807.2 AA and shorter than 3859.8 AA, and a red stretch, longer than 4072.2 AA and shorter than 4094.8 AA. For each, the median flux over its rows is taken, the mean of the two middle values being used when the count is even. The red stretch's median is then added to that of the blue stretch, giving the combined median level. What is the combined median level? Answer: 18.6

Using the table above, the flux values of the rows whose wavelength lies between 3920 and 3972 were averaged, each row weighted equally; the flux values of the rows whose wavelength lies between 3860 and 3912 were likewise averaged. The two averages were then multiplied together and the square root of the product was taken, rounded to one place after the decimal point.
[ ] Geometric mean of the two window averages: 9.4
